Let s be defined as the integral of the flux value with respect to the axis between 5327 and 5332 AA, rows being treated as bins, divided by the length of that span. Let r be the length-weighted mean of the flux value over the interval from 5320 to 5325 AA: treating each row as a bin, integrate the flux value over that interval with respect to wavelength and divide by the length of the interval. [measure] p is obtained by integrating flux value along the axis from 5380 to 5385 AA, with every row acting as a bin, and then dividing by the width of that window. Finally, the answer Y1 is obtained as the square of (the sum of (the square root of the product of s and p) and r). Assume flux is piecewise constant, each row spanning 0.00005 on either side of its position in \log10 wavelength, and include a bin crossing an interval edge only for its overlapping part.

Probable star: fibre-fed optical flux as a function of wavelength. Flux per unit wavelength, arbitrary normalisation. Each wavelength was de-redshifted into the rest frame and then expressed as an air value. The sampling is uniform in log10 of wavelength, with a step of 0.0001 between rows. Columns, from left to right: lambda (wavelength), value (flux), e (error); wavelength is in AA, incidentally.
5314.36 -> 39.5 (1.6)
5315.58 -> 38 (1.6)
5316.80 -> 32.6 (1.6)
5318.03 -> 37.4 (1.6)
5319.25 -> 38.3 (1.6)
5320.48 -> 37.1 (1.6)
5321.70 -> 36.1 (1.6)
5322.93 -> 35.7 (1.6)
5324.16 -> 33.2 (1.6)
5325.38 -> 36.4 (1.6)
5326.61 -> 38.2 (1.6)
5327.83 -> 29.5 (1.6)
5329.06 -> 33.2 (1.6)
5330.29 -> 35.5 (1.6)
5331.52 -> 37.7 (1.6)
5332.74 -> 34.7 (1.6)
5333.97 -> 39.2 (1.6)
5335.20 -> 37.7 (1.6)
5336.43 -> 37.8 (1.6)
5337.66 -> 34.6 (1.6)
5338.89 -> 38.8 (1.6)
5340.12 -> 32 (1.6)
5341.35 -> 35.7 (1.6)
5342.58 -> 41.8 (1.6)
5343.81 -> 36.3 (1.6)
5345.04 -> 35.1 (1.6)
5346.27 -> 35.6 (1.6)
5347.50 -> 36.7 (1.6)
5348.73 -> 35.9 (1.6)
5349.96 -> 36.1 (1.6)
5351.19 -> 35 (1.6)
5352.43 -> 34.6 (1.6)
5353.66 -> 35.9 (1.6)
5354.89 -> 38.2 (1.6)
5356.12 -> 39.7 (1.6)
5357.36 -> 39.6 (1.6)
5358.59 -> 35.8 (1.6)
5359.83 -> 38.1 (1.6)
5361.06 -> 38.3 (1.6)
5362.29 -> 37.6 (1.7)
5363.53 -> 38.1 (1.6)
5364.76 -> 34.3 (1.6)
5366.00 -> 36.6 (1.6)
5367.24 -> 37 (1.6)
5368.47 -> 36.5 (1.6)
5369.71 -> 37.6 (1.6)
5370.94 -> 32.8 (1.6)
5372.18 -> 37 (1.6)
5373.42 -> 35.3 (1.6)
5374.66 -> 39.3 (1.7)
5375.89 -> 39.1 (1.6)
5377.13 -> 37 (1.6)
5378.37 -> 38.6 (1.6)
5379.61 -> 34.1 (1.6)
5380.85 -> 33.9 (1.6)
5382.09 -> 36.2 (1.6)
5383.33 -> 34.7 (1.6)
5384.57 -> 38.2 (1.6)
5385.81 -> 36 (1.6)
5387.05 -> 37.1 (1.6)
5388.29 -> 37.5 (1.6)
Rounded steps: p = 35.6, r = 35.5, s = 34.1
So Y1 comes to 4948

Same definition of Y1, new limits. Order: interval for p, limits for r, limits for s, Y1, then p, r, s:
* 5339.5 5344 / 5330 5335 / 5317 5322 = 5422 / 36.5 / 36.9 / 36.9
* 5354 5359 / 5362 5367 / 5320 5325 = 5395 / 38.3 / 36.5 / 35.5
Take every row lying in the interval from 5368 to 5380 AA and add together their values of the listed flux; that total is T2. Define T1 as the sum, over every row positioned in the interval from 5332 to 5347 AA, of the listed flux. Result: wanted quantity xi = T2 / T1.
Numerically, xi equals 0.8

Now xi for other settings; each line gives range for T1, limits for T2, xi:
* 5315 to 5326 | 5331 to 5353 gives 2.0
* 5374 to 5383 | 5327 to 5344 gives 2.0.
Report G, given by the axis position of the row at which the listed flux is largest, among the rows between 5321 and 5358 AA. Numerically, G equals 5342.58 AA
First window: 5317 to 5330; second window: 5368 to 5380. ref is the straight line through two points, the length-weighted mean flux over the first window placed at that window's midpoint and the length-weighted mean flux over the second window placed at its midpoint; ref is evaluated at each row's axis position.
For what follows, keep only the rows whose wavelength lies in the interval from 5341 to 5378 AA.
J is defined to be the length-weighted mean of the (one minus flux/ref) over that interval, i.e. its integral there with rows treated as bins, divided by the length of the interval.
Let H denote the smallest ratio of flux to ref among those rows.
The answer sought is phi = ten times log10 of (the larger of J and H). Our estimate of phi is -0.49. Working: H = 0.894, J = -0.015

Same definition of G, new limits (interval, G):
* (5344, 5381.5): 5356.12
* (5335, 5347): 5342.58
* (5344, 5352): 5347.50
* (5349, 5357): 5356.12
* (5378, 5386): 5378.37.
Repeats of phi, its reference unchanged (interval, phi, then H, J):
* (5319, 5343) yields -0.81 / 0.831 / -0.013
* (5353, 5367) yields -0.27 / 0.939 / -0.029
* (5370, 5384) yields -0.49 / 0.894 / 0.017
